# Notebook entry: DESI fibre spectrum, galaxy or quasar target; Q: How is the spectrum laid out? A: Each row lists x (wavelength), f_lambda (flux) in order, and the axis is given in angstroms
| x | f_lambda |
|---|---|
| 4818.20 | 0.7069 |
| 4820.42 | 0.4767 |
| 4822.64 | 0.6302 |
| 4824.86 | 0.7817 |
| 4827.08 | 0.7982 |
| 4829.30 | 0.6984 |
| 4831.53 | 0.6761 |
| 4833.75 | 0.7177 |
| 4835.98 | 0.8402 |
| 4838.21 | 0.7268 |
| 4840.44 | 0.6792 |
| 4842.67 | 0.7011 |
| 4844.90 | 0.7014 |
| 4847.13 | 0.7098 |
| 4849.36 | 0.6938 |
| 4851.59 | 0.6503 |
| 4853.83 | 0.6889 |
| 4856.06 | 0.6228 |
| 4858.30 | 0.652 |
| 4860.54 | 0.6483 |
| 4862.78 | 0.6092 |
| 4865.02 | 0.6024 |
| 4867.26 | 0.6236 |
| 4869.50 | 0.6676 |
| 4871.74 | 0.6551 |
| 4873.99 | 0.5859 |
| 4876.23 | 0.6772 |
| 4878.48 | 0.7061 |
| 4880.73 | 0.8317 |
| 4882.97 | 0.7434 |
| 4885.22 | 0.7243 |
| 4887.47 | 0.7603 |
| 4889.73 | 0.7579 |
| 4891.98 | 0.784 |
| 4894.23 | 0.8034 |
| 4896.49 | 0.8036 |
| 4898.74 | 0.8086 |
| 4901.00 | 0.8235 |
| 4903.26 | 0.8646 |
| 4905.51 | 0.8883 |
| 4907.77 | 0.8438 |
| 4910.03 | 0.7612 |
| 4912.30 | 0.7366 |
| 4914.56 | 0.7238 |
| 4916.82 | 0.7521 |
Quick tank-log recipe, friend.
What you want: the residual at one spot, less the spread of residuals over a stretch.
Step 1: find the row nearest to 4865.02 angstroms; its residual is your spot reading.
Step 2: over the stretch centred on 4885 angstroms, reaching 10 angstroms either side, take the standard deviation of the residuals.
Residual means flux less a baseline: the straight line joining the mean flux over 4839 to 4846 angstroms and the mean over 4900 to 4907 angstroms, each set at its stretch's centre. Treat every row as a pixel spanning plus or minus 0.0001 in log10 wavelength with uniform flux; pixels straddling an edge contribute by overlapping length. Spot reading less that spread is -0.19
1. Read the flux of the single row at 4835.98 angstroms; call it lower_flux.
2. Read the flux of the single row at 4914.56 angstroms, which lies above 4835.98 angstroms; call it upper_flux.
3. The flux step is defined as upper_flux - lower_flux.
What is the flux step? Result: -0.12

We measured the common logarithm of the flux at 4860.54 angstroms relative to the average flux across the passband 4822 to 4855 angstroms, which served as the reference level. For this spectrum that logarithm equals -0.04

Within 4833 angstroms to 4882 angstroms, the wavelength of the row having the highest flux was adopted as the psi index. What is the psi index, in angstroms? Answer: 4835.98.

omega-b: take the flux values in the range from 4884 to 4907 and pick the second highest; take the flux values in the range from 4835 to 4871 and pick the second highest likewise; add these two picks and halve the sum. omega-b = 0.80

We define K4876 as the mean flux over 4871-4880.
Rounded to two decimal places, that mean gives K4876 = 0.66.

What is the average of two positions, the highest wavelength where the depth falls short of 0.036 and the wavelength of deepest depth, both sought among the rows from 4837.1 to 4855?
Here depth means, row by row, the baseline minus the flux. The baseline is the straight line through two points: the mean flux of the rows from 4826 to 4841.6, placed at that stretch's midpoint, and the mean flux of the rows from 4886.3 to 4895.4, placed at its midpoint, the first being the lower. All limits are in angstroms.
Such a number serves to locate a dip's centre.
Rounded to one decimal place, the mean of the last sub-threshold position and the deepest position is 4849.4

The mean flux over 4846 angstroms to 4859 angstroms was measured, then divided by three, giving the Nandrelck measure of 0.223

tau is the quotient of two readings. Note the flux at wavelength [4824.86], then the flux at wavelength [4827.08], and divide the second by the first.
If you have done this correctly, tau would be 1.02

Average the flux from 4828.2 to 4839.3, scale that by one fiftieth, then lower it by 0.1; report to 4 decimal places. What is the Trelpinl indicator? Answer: -0.0854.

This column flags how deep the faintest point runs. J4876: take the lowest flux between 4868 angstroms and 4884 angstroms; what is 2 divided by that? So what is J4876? 3.4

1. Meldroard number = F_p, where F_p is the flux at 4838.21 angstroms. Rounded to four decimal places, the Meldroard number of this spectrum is 0.7268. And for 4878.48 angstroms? 0.7061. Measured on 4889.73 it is 0.7579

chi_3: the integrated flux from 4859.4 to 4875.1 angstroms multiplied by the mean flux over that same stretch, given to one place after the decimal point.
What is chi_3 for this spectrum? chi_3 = 6.2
